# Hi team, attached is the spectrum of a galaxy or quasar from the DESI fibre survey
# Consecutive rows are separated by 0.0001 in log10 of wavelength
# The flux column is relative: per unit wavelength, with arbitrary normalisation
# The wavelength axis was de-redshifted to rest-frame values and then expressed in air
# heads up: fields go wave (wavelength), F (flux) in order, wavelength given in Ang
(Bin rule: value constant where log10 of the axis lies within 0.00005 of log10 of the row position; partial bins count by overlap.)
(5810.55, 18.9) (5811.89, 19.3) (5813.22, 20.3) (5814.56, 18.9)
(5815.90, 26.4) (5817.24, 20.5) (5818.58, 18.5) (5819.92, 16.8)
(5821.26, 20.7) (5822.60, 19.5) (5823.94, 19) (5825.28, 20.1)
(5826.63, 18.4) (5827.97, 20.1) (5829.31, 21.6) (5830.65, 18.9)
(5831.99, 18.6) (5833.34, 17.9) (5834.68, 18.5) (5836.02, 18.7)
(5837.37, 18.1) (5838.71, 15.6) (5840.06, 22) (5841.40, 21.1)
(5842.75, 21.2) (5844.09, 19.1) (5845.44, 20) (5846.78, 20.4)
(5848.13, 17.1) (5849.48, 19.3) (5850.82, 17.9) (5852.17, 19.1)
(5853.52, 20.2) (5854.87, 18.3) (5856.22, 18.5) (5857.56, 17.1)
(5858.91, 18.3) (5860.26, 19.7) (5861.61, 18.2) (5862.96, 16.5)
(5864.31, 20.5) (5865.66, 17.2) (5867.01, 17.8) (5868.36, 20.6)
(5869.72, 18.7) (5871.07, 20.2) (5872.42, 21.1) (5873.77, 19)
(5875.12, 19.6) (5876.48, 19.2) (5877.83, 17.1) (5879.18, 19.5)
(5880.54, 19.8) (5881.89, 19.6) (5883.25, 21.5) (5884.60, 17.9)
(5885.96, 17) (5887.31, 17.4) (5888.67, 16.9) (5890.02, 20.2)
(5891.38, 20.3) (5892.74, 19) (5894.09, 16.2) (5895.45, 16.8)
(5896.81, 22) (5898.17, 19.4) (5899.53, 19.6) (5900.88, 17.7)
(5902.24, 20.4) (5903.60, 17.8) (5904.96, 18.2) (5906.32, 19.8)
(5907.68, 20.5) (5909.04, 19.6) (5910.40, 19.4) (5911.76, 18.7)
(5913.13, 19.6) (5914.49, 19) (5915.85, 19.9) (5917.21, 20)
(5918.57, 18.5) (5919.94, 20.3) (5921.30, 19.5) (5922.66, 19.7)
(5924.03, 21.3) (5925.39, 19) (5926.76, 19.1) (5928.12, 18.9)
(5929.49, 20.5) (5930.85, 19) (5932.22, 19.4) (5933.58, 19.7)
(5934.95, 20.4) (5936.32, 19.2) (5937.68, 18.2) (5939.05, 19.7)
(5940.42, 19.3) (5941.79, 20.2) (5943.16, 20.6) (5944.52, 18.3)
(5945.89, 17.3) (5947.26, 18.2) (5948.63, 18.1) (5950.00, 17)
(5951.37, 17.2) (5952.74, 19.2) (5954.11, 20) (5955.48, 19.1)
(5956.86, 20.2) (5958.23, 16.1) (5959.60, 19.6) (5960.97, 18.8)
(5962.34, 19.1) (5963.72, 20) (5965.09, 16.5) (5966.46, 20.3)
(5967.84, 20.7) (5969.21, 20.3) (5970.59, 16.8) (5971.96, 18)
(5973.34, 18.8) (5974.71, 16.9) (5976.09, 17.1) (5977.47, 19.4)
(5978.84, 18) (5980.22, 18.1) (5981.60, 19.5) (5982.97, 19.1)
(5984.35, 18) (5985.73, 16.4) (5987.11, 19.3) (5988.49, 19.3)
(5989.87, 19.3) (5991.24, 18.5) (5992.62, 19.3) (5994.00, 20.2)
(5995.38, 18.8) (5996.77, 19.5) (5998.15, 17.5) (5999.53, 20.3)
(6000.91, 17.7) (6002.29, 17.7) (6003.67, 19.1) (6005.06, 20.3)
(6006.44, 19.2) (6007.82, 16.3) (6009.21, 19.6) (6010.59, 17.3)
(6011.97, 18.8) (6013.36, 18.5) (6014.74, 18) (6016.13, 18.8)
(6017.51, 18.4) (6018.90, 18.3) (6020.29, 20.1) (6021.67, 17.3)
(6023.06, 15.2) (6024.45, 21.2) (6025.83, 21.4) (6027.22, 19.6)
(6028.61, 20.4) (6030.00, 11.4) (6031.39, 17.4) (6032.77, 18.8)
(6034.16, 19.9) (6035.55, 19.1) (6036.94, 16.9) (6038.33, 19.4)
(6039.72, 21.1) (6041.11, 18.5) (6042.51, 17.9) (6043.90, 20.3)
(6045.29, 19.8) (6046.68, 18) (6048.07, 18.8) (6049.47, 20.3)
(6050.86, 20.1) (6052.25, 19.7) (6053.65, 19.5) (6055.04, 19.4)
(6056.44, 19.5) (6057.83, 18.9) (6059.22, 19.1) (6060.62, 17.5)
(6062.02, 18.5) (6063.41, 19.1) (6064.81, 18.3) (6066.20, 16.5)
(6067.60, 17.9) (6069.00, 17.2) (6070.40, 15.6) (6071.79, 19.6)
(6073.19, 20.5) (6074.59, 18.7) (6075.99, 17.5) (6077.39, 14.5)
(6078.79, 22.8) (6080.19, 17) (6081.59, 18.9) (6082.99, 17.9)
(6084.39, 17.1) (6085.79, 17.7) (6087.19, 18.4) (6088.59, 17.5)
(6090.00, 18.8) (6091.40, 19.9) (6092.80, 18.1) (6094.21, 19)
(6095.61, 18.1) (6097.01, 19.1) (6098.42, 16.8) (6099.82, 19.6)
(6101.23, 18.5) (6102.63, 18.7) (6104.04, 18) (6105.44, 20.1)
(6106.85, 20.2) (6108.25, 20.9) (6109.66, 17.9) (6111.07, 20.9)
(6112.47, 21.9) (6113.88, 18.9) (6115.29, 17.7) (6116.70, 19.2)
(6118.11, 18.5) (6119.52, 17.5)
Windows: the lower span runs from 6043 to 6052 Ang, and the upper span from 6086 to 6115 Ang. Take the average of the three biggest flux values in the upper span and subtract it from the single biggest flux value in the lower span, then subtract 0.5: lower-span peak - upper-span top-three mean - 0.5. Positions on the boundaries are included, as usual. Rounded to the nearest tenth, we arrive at -1.4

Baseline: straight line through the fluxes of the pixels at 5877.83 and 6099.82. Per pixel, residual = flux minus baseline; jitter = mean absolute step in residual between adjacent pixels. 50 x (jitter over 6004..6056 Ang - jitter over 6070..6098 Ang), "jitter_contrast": -10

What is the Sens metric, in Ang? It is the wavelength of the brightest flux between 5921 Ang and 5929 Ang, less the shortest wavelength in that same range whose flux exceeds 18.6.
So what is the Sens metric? 2.7 Ang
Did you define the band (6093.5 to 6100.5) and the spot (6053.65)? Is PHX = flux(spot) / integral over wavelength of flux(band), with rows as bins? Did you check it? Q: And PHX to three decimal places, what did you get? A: 0.150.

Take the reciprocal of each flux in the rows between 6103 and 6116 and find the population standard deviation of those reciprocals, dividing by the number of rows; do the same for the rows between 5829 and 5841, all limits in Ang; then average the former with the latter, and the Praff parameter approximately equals 0.0045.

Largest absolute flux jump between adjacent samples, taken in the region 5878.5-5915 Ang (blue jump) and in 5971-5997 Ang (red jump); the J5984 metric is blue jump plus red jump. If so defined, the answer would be 8.1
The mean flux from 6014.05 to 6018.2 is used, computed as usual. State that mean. 18.4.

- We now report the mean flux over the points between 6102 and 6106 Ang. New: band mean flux 18.9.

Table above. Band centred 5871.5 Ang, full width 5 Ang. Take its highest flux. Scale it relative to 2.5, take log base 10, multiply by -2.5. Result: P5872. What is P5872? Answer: -2.32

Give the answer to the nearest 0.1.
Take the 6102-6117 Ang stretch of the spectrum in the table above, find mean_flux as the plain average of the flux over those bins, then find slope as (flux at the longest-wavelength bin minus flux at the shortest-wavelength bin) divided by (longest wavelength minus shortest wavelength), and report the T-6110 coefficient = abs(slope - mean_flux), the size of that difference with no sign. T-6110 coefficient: 19.5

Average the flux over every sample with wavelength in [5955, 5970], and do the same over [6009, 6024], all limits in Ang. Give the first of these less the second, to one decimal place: 0.9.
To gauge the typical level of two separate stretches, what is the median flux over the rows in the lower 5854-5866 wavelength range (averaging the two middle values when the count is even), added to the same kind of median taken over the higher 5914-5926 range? 38.0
